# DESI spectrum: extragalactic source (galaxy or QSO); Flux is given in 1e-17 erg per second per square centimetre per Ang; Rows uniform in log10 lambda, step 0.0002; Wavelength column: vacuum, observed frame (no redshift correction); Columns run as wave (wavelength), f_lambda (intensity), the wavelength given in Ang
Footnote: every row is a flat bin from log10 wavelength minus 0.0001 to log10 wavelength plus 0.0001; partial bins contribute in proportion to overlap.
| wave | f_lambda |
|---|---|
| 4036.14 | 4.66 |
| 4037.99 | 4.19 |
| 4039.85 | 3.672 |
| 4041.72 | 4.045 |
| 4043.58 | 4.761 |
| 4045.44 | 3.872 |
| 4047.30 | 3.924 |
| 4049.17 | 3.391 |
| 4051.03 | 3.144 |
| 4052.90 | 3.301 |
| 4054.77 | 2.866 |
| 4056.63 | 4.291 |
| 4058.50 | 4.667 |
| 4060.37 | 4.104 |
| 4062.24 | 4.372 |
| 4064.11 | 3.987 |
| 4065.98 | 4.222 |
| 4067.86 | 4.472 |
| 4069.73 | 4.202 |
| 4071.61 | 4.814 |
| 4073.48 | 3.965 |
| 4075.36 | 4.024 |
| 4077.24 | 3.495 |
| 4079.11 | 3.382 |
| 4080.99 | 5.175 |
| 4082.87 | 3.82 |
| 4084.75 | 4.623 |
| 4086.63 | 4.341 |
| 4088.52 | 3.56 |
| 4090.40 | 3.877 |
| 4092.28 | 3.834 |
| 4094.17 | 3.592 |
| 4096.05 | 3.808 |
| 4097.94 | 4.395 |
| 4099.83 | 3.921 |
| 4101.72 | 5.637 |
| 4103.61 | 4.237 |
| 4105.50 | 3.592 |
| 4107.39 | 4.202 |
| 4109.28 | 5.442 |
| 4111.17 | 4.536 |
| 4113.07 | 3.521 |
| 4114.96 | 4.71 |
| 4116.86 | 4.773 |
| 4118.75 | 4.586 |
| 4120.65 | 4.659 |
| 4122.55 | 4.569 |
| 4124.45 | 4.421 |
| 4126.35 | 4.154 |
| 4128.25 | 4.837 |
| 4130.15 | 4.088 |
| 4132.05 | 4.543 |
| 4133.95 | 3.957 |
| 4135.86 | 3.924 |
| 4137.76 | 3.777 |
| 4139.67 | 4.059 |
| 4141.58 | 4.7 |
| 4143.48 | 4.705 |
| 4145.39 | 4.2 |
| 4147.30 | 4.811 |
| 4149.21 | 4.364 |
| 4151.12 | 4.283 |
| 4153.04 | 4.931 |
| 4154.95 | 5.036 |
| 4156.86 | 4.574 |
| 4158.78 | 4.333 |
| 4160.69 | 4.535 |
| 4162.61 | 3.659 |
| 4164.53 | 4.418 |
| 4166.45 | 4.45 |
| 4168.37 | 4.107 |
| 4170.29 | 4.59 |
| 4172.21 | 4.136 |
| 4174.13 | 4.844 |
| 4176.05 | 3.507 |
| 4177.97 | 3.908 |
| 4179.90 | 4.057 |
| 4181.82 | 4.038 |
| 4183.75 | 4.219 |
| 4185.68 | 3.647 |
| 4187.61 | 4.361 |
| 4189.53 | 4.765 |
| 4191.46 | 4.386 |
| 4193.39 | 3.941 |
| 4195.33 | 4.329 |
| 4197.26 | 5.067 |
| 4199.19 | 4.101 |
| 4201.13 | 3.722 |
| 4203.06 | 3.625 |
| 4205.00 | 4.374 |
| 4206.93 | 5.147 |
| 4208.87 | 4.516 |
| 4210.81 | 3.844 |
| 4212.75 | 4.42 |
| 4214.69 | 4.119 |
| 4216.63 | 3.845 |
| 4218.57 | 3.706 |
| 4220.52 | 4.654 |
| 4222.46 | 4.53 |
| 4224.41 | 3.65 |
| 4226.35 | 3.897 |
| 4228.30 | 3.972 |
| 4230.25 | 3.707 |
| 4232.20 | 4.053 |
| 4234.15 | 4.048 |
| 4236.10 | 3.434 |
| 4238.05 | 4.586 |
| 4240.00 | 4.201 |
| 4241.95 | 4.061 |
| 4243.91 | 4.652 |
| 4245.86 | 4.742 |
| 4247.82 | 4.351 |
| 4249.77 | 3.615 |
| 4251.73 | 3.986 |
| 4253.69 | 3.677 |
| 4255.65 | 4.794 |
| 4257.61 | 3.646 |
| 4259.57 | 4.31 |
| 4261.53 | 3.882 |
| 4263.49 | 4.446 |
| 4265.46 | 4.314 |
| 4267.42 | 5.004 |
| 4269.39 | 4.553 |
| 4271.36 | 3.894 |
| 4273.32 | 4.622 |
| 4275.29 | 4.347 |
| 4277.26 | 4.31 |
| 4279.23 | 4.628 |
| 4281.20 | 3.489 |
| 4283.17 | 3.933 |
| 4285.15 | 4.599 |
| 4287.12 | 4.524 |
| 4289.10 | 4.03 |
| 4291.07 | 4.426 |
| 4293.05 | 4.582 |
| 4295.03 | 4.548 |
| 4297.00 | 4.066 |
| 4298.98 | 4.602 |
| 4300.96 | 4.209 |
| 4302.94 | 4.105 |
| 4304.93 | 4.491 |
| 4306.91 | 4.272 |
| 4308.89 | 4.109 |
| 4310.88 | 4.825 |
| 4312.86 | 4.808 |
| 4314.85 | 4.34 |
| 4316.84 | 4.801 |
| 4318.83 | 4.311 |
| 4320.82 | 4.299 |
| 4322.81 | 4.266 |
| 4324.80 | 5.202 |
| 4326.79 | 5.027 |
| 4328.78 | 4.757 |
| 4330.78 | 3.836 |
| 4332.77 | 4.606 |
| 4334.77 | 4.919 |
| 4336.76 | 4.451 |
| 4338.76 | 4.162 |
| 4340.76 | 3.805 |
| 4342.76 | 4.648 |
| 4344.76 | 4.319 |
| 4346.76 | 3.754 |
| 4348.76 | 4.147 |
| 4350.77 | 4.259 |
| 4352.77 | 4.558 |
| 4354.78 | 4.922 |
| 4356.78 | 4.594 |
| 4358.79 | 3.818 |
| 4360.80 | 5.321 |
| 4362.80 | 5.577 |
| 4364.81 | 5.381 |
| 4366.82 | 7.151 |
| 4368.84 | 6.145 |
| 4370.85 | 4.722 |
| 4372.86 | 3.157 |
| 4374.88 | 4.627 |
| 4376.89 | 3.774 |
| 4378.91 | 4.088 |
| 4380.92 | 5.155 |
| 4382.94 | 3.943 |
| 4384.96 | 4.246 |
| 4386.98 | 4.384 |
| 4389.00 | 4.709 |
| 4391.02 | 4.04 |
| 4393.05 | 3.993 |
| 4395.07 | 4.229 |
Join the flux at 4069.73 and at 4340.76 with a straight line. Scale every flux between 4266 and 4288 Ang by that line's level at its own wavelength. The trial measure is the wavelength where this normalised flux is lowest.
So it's 4281.20 Ang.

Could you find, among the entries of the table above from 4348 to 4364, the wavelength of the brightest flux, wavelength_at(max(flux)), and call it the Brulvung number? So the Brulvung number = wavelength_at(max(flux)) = 4362.80 Ang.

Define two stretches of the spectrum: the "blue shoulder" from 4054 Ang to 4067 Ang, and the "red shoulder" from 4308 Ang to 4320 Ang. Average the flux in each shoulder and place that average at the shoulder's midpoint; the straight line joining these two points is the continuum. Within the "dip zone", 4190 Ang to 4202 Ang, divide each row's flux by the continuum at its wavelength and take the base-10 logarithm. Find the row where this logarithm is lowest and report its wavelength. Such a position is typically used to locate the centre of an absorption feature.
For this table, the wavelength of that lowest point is 4201.13 Ang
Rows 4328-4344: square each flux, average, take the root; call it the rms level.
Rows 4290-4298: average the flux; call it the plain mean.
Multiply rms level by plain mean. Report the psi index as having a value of 19.5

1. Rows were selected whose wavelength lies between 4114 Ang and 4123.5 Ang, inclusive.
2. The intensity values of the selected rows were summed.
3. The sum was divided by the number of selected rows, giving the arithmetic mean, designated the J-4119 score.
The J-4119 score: 4.66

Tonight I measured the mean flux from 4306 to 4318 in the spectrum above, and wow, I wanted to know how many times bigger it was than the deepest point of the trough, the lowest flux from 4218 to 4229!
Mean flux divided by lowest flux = 1.24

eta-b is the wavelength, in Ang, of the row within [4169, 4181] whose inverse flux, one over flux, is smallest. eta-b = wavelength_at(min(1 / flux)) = 4174.13 Ang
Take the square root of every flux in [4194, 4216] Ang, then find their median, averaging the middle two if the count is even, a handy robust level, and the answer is 2.08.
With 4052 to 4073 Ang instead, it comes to 2.05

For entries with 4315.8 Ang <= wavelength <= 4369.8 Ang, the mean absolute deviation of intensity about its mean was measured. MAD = 0.552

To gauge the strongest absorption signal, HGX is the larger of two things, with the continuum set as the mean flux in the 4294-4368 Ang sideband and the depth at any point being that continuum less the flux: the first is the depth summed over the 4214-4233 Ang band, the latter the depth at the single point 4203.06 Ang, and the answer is 6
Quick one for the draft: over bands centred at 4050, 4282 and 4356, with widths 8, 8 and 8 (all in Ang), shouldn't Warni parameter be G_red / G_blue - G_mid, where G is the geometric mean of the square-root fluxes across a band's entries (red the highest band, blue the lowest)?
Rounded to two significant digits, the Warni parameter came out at -0.89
